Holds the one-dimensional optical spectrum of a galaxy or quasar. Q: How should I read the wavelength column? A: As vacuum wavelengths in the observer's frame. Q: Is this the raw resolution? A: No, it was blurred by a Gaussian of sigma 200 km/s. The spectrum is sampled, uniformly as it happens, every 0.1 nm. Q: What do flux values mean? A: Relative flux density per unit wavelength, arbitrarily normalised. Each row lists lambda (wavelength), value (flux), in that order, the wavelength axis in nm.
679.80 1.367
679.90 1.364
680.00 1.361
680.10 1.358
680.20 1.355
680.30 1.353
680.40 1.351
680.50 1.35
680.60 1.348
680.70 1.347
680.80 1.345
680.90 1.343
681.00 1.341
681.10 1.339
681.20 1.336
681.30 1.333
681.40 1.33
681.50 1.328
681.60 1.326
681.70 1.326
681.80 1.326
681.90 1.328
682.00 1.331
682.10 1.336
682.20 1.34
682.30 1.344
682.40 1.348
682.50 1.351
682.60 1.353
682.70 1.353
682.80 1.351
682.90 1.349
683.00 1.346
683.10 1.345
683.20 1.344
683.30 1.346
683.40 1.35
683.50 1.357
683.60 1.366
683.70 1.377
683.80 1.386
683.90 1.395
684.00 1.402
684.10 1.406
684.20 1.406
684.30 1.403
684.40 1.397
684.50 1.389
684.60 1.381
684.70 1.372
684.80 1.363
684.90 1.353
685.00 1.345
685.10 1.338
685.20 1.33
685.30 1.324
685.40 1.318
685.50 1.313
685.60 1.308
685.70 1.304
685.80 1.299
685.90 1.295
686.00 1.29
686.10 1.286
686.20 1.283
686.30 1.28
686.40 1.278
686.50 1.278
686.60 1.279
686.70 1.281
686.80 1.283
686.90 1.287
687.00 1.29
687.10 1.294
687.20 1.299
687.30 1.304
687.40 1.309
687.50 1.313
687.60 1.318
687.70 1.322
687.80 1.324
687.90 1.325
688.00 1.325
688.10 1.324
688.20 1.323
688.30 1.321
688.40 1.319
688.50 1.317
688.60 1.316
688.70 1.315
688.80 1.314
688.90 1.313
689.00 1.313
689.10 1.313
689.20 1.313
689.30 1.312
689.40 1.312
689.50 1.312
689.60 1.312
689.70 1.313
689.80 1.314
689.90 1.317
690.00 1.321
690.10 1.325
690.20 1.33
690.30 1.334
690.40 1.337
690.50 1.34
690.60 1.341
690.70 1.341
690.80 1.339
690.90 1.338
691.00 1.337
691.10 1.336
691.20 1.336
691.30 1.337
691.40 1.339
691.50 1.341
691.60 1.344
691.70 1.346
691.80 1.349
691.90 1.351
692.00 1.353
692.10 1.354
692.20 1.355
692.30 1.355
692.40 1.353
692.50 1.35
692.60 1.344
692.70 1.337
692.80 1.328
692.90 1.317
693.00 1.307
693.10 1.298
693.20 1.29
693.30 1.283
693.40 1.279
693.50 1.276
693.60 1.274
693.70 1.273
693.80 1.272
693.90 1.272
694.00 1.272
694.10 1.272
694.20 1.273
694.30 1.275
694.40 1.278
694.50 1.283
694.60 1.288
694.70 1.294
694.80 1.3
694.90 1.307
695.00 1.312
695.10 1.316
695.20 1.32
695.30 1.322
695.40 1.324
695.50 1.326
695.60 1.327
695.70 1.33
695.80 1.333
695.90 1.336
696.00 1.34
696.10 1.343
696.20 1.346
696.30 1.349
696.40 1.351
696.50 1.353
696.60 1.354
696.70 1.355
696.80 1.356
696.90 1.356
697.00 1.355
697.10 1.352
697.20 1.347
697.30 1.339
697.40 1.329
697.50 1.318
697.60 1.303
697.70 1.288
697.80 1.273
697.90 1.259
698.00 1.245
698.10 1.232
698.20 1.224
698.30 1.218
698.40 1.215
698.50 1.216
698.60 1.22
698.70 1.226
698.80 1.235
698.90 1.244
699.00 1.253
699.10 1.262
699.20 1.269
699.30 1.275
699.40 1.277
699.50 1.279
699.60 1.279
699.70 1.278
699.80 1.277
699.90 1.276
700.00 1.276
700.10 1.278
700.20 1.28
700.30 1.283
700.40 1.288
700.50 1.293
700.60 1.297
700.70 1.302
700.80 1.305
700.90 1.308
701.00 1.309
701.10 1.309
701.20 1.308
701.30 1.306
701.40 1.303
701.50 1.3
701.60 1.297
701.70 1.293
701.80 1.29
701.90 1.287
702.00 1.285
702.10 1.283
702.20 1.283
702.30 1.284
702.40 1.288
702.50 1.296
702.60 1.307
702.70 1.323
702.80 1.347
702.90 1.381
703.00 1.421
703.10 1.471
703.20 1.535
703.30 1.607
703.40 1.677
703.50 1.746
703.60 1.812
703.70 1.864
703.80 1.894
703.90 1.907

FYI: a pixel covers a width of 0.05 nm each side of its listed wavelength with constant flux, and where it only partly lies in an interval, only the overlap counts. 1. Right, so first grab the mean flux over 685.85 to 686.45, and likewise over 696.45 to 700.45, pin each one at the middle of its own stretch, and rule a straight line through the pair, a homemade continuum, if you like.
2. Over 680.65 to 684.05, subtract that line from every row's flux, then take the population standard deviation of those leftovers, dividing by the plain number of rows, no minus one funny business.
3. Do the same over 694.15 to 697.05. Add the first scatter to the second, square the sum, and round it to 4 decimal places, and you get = 0.0020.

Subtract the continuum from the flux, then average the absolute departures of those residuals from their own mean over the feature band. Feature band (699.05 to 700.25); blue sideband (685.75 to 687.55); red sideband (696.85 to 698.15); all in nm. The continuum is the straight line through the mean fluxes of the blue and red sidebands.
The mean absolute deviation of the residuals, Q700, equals 0.003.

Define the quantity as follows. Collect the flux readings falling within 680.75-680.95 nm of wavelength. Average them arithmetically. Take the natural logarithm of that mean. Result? 0.296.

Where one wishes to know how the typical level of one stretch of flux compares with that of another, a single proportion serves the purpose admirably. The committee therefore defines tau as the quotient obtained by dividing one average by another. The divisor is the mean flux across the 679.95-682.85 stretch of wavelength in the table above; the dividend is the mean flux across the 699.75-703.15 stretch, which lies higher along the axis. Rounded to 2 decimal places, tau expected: 0.97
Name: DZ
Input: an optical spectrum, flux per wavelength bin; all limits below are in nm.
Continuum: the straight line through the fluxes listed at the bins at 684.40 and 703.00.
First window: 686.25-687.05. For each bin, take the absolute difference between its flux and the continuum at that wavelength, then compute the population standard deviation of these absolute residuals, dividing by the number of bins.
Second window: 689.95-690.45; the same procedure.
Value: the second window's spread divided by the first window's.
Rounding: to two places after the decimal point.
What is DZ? 1.46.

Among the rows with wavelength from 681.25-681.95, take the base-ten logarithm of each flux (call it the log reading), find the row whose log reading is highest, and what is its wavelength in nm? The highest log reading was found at 681.30 nm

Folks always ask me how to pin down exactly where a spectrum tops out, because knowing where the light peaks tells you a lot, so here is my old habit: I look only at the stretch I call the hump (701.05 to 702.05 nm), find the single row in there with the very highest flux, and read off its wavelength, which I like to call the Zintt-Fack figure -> 701.10 nm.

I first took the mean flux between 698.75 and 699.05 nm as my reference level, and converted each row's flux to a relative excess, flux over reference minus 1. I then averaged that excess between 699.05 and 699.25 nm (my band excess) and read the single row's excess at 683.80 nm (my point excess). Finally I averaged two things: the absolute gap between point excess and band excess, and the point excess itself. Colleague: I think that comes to 0.106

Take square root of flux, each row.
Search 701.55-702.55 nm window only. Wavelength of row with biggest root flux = 701.60 nm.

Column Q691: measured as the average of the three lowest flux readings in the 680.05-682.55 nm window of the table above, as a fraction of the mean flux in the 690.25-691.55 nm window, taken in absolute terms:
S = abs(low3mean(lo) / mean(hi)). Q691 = 0.99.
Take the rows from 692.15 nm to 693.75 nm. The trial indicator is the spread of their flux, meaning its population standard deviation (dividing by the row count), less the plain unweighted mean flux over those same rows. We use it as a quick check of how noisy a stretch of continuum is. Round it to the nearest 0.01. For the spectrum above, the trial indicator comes -1.28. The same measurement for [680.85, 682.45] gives -1.33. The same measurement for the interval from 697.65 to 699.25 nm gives -1.22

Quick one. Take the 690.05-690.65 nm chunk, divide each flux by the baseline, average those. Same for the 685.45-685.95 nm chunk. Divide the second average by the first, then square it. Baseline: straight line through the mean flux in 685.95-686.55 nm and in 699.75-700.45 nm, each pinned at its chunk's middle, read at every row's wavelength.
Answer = 0.95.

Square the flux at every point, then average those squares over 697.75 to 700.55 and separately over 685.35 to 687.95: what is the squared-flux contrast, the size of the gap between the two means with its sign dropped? 0.10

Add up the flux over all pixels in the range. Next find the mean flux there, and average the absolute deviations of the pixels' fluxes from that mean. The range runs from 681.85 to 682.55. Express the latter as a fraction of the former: 0.0007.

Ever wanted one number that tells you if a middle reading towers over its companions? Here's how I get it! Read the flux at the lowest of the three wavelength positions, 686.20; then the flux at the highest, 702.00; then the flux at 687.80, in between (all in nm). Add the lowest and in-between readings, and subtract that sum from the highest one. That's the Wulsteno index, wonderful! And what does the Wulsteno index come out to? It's -1.32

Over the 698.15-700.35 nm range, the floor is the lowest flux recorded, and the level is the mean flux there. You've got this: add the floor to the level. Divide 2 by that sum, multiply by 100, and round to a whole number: 81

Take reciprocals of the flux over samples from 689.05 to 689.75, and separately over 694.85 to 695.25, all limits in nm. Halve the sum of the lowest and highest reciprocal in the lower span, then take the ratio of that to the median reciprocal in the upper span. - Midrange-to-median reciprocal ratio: 1.00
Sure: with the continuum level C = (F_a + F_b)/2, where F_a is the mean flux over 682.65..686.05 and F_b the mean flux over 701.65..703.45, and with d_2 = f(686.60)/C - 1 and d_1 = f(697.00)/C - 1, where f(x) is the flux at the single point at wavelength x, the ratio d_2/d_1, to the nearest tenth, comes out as 12.8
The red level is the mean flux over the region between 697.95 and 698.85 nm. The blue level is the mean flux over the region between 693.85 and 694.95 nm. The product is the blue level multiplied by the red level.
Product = 1.57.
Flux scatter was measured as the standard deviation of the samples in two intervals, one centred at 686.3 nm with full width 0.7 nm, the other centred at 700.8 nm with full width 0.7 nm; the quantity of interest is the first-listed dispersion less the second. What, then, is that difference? -0.002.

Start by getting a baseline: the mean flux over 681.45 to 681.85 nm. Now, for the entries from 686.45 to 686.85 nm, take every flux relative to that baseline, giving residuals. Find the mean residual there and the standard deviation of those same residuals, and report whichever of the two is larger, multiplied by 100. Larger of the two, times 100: 0.2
